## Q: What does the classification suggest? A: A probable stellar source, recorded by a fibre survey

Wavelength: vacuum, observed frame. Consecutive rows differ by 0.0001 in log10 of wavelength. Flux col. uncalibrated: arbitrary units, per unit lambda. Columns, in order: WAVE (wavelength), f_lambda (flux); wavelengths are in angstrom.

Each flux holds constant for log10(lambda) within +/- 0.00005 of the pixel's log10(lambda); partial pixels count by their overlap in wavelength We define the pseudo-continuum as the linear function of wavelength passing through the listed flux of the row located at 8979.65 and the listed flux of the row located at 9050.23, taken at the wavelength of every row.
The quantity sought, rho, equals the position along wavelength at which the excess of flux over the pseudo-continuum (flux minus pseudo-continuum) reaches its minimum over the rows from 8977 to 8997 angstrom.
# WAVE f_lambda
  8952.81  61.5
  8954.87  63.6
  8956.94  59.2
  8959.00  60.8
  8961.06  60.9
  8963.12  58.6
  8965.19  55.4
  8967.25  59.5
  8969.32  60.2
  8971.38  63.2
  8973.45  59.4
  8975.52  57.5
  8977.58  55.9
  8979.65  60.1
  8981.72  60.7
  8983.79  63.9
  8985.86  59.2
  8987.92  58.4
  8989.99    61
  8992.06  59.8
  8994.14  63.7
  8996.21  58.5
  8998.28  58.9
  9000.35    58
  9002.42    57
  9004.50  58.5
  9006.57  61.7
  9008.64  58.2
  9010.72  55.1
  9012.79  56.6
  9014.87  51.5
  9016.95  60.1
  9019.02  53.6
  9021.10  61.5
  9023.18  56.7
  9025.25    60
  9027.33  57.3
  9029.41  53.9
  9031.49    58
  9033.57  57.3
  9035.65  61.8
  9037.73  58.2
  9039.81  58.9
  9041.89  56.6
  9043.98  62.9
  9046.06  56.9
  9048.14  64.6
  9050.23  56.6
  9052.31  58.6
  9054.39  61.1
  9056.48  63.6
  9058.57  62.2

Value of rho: 8977.58 angstrom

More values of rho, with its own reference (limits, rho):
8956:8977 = 8965.19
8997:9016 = 9014.87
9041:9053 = 9041.89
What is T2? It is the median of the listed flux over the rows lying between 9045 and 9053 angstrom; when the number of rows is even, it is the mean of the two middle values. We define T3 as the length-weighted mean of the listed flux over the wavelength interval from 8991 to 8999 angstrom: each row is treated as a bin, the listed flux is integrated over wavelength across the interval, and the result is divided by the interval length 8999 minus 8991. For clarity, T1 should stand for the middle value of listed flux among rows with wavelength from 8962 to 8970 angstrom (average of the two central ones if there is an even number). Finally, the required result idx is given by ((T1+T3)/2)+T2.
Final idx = 117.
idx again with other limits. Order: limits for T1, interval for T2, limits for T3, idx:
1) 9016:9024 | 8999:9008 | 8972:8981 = 117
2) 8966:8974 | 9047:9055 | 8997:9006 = 119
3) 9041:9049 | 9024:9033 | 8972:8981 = 117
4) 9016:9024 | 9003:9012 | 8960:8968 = 117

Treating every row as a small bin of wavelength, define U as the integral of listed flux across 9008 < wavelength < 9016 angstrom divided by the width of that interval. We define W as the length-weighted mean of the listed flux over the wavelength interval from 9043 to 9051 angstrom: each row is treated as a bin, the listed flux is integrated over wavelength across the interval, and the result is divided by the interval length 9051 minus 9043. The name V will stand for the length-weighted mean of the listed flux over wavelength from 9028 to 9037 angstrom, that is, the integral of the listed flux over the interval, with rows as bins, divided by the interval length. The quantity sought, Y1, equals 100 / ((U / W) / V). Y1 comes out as 6313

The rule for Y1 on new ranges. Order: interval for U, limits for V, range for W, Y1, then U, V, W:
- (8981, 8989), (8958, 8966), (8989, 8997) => 5918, 60.6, 59.0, 60.8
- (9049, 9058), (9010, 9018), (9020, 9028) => 5473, 60.1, 55.9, 58.9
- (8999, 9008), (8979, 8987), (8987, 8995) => 6289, 58.8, 61.0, 60.6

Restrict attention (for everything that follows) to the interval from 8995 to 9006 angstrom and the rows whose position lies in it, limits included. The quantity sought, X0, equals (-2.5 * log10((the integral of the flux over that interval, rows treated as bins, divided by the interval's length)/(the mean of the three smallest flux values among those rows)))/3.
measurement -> -0.0038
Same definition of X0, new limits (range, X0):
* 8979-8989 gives -0.0077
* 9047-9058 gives -0.0129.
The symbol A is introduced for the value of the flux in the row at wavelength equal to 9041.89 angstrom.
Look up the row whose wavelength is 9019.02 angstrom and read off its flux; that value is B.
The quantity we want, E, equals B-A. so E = -3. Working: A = 56.6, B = 53.6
